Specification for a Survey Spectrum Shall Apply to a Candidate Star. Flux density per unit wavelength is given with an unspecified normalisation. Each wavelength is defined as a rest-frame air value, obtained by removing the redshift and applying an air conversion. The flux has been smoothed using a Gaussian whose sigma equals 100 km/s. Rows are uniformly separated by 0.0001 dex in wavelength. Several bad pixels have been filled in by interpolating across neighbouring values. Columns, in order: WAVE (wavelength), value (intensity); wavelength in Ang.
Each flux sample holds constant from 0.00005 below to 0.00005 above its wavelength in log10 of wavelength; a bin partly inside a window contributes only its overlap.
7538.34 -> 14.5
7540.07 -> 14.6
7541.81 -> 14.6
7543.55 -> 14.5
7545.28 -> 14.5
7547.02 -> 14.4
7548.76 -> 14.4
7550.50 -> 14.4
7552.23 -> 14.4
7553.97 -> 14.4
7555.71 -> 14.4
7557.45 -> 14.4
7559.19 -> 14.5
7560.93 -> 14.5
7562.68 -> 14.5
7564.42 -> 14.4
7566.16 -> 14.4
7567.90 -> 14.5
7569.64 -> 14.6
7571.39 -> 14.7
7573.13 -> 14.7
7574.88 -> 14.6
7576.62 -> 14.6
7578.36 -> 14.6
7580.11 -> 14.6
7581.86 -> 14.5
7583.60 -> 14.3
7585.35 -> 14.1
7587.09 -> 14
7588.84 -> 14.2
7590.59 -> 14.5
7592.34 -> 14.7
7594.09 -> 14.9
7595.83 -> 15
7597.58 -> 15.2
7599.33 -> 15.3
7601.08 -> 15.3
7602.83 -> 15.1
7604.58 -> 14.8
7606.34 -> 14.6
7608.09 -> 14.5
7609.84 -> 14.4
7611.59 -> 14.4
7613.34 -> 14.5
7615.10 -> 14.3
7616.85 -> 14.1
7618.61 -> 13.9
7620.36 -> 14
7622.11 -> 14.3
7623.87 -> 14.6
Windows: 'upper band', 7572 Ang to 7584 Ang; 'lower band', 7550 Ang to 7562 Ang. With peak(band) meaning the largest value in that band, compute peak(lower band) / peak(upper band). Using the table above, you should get 0.99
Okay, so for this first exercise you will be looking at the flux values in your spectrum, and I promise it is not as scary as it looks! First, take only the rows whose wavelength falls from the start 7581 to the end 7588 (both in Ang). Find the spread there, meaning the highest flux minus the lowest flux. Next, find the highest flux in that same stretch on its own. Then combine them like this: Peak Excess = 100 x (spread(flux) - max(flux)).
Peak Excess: -1400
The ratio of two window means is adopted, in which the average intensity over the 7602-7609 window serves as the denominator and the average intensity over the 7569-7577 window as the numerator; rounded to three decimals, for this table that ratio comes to 0.993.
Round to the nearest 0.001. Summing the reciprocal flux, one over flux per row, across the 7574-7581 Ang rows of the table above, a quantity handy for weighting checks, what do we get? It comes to 0.274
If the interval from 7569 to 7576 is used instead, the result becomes 0.273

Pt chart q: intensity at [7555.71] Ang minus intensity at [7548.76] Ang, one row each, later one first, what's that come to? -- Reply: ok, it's 0.00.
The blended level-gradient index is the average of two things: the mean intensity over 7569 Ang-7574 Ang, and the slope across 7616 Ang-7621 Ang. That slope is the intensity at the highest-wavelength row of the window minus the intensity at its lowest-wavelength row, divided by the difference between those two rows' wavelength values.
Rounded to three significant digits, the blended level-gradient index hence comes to 7.32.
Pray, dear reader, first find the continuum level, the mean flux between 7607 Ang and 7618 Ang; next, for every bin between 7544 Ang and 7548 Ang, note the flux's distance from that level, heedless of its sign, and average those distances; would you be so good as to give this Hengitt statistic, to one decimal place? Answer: 0.1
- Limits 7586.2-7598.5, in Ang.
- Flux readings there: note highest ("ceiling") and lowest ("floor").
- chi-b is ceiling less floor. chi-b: 1.2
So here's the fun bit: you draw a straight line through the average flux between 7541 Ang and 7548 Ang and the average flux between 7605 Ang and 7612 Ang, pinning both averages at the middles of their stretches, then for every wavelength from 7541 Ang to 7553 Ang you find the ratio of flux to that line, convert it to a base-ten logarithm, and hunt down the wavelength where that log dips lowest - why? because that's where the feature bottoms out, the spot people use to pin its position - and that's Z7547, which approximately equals 7547.02 Ang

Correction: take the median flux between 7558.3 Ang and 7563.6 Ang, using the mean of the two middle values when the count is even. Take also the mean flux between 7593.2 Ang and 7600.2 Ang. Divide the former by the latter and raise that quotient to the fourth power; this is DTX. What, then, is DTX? 0.85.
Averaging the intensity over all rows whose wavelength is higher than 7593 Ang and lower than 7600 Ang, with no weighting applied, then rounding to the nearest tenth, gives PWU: 15.1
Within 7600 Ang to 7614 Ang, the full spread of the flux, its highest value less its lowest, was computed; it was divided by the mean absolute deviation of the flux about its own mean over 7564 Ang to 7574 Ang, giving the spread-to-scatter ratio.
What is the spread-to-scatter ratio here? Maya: 8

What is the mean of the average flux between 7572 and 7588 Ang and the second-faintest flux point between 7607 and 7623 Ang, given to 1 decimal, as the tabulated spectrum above 14.2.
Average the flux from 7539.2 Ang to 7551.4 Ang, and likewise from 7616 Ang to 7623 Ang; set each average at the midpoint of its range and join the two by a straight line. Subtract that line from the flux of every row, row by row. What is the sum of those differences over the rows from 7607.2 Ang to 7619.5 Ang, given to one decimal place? 1.3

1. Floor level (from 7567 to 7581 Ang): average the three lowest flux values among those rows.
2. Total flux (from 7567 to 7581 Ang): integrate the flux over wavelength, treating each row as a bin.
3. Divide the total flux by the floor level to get 14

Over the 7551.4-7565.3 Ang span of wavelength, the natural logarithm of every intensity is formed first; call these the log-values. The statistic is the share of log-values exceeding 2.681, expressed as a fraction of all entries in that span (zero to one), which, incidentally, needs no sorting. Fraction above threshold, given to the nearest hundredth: 0.00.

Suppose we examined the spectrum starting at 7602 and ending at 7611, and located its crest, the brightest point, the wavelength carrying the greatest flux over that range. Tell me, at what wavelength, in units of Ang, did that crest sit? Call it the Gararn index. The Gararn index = 7602.83 Ang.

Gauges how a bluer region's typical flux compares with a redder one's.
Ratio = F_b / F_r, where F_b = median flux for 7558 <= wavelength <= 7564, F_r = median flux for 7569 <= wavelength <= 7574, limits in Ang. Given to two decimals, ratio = 0.99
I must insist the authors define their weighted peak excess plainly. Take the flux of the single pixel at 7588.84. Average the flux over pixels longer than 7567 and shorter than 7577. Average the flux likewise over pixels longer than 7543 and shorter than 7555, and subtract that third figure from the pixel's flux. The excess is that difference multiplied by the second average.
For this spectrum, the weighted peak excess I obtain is -3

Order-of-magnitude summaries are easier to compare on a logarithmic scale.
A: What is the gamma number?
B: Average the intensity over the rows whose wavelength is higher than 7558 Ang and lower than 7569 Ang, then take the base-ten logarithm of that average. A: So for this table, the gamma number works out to 1.16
